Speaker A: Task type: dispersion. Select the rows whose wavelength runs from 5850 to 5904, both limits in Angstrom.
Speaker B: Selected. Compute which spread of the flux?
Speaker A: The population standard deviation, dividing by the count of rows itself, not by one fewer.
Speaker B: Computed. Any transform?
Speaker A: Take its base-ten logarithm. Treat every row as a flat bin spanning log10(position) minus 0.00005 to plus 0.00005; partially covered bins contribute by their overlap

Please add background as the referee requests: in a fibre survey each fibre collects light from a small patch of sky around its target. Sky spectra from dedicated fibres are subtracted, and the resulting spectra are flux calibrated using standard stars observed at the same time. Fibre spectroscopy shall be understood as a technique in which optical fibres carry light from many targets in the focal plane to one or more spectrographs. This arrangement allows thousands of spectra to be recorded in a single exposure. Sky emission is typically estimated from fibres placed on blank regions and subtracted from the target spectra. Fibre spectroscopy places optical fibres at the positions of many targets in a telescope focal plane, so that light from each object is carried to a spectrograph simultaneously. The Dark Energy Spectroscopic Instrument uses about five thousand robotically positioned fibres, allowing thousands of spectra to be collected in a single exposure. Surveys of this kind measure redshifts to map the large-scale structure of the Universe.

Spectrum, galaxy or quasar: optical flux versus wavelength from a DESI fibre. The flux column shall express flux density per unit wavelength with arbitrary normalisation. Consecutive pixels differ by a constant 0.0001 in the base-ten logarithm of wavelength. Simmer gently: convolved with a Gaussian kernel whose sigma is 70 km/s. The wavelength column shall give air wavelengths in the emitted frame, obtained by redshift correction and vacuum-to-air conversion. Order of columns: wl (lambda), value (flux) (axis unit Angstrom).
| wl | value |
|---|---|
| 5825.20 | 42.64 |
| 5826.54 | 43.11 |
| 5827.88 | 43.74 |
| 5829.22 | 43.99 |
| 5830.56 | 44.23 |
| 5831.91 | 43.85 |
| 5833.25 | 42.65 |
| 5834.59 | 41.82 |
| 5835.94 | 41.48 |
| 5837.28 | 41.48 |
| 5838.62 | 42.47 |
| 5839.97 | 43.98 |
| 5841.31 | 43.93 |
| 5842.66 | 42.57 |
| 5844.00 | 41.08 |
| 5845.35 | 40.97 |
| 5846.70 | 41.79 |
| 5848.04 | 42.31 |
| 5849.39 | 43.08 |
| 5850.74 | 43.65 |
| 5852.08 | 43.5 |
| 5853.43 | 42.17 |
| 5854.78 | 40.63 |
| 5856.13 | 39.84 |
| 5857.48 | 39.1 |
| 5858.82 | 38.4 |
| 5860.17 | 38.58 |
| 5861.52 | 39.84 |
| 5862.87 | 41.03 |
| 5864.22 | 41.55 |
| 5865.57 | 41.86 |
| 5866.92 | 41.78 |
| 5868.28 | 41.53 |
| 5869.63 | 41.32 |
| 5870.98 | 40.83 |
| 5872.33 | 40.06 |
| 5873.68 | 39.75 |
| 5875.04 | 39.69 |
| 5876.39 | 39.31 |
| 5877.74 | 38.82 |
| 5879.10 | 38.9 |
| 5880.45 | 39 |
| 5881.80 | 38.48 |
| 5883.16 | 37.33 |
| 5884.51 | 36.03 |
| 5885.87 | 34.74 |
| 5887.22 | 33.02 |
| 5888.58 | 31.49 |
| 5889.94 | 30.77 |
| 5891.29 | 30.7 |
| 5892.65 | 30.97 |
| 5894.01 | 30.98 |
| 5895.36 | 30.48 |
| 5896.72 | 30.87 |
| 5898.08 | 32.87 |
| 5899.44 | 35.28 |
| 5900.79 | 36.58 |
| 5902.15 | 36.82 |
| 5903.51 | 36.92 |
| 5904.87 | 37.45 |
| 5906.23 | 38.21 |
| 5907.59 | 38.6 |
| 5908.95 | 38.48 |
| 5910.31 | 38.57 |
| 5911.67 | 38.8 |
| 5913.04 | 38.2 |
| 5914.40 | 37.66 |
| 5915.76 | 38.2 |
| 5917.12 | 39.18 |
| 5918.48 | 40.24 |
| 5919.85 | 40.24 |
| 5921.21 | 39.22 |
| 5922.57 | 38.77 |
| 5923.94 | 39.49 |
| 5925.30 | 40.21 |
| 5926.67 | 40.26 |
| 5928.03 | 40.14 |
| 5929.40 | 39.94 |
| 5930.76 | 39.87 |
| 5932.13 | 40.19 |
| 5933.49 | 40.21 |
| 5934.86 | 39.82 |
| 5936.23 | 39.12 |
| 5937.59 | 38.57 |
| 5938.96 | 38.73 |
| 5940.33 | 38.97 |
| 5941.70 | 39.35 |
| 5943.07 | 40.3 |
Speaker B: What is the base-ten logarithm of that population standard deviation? 0.6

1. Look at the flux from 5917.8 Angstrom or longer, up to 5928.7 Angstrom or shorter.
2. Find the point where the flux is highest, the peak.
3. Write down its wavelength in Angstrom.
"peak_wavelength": 5926.67 Angstrom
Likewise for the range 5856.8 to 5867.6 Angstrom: 5865.57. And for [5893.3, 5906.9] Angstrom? 5906.23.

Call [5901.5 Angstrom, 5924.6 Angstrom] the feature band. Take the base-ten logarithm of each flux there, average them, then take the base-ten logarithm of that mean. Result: 0.200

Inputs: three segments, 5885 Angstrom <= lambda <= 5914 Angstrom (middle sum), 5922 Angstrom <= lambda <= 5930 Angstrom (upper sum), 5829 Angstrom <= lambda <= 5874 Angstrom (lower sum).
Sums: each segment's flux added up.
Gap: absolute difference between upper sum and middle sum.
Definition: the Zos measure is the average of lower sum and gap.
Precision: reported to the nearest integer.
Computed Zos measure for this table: 955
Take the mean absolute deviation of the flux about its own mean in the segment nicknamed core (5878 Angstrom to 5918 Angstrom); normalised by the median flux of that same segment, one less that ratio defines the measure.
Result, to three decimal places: 0.924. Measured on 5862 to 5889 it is 0.945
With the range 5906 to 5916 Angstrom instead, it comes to 0.993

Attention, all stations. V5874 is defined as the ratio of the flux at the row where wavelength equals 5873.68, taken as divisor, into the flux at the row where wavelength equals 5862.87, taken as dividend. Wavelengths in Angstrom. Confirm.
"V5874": 1.03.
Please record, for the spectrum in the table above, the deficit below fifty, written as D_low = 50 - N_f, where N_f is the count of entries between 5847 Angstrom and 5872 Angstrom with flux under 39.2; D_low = 47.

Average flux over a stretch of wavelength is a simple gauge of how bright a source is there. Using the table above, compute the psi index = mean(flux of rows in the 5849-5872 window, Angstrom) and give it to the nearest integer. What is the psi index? 41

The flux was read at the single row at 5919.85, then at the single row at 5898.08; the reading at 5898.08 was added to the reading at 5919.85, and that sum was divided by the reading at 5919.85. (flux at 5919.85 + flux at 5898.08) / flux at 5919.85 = 1.82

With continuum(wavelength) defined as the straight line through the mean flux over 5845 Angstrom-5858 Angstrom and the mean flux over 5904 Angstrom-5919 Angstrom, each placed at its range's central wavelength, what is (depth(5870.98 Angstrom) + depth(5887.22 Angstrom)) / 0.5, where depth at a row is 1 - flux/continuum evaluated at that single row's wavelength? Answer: 0.3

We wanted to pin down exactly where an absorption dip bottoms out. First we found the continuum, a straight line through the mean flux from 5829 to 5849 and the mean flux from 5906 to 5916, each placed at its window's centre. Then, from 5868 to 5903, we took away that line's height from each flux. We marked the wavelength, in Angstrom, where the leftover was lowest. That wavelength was 5889.94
